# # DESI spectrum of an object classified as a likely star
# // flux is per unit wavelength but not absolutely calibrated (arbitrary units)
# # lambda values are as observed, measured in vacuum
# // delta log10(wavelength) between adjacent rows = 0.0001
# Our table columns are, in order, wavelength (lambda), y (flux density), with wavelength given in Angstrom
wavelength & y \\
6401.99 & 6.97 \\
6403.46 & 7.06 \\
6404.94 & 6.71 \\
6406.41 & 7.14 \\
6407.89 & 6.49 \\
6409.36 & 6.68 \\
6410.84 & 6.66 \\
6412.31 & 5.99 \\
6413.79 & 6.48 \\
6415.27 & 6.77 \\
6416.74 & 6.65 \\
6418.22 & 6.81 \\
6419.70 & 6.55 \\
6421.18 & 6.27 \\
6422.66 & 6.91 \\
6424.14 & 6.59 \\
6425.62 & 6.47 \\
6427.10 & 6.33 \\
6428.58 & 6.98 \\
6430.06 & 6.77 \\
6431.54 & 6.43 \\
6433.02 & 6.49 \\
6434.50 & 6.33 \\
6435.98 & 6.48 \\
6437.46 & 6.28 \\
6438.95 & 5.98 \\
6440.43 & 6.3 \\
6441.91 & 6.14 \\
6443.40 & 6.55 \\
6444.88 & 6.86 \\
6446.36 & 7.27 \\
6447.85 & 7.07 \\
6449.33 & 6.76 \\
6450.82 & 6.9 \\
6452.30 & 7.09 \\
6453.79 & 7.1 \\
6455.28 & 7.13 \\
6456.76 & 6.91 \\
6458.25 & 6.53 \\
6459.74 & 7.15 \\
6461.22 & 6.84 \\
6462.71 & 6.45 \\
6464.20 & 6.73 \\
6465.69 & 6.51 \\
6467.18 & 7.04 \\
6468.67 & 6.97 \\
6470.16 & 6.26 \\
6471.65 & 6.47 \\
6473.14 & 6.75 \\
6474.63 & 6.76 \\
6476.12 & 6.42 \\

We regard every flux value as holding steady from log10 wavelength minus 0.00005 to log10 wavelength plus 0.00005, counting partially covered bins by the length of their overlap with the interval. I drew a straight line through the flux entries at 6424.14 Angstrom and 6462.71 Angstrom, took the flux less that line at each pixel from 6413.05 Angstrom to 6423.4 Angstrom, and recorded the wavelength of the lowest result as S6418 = 6421.18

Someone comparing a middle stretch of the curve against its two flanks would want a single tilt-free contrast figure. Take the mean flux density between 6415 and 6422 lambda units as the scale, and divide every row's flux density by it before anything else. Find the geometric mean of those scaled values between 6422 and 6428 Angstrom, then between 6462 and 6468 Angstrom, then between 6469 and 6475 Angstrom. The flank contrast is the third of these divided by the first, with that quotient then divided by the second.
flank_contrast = 0.99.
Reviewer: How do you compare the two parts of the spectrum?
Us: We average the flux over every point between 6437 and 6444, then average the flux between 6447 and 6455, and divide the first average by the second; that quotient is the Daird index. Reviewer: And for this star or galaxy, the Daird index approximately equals 0.89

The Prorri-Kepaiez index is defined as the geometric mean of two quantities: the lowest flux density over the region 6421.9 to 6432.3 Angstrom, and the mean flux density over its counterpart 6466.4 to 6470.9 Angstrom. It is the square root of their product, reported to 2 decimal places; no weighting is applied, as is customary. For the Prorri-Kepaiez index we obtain 6.54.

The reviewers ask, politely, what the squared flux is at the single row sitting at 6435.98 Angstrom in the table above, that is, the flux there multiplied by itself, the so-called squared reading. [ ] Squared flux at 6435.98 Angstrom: 42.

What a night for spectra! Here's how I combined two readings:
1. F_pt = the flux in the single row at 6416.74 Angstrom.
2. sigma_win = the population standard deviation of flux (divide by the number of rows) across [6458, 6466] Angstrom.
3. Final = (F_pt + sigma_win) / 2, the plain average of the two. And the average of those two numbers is 3.45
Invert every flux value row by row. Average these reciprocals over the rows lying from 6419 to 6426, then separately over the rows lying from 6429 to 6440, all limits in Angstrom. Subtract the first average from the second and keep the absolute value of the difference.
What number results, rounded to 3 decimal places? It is 0.004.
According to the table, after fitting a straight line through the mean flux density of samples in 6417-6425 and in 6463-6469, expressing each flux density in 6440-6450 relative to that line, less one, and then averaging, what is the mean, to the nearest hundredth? 0.00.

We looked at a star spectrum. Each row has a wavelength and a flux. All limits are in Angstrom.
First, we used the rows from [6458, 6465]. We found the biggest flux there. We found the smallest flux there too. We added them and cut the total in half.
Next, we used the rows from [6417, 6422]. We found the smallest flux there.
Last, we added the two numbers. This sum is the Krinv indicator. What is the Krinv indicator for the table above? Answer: 13.1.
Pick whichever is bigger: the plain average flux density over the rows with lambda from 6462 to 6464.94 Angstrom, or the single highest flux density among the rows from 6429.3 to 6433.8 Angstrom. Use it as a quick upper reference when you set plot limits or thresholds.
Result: 6.77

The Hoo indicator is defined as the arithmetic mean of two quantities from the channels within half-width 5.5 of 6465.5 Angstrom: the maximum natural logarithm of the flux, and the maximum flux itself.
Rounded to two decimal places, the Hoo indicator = 4.50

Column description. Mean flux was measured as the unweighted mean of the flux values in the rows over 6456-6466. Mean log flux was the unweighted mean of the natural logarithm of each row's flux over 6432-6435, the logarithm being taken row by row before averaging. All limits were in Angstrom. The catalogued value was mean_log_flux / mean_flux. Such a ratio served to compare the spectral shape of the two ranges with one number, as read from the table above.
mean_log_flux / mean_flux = 0.276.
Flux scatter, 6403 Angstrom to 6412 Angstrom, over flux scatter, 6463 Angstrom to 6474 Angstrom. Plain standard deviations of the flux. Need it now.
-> 0.9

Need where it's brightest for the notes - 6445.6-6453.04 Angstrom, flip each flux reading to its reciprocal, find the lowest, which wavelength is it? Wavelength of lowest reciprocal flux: 6446.36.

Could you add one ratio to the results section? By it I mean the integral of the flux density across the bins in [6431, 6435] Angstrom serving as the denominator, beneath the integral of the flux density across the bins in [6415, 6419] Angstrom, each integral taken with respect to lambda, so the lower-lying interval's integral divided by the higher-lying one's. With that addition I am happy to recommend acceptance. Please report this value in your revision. 1.0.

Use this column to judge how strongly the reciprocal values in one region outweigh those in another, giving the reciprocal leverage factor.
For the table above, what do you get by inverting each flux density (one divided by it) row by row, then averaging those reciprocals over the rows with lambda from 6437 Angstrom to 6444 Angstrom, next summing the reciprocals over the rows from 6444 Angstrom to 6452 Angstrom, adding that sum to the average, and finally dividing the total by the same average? 5.48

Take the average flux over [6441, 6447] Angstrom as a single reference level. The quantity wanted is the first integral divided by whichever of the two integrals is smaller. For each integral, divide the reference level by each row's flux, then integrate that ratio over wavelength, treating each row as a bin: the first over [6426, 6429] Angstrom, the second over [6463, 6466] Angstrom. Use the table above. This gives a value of 1.00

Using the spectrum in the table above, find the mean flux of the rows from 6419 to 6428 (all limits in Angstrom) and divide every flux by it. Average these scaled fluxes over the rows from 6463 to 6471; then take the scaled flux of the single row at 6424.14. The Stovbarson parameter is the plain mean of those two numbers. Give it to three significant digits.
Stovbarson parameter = 1.02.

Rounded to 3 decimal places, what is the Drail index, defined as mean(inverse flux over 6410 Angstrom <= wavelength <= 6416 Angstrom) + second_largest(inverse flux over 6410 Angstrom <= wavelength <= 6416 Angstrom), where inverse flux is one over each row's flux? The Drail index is 0.309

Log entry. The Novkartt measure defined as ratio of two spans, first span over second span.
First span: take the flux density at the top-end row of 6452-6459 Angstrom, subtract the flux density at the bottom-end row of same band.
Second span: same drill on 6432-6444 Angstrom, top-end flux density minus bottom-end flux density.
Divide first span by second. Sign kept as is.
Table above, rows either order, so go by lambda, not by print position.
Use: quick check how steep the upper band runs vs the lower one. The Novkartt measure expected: -9.3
